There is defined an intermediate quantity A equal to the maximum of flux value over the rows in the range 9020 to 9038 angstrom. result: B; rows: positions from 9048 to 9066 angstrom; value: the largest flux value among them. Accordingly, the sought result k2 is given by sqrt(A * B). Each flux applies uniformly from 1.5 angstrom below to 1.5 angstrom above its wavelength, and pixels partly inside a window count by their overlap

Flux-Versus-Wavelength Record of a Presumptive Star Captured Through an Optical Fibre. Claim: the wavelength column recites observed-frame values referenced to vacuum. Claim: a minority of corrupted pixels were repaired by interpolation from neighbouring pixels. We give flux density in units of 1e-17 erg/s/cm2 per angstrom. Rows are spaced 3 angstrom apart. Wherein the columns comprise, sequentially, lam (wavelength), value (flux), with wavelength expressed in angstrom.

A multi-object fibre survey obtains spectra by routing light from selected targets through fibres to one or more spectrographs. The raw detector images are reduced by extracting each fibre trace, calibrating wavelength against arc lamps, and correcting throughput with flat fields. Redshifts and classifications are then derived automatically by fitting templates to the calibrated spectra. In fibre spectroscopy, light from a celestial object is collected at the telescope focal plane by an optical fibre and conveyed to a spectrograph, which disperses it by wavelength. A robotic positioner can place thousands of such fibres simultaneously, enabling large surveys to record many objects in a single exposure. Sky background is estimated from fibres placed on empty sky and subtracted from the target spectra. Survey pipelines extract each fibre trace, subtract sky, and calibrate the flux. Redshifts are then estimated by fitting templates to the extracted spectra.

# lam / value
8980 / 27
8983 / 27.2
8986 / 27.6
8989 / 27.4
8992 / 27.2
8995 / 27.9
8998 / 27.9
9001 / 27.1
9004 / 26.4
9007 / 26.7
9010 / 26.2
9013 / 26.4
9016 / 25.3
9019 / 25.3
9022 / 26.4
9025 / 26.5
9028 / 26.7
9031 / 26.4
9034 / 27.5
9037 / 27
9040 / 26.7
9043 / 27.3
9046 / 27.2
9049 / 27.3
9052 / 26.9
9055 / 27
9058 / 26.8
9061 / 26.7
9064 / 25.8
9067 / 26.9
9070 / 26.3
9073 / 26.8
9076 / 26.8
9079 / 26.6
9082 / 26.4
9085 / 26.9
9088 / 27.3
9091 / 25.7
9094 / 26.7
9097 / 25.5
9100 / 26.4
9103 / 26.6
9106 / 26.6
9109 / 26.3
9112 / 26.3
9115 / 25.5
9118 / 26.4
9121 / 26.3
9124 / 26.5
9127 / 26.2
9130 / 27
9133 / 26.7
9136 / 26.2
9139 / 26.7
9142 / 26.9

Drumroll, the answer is 27.4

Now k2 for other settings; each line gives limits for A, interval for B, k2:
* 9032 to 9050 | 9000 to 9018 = 27.3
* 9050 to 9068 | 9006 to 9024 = 26.8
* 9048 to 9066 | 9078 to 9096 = 27.3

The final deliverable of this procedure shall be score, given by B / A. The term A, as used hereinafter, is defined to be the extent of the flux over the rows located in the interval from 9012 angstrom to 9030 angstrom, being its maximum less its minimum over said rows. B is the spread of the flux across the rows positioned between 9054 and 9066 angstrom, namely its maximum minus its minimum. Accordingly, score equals 0.9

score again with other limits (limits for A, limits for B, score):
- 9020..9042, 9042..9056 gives 0.4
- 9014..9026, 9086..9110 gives 1.5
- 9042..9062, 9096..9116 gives 1.8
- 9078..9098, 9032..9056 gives 0.4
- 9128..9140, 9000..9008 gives 0.9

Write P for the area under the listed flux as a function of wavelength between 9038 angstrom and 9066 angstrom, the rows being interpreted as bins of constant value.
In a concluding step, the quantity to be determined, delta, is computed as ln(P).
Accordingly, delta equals 6.62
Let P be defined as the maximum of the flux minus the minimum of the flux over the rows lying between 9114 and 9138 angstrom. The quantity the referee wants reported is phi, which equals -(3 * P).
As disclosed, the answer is -4.5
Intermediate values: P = 1.50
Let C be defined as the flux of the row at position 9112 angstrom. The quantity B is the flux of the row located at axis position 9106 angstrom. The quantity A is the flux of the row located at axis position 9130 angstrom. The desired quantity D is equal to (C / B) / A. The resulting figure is 0.0366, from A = 27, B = 26.6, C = 26.3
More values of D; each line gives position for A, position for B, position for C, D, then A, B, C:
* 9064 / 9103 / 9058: 0.0391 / 25.8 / 26.6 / 26.8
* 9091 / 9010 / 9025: 0.0394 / 25.7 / 26.2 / 26.5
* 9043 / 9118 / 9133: 0.0370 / 27.3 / 26.4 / 26.7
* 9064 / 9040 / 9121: 0.0382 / 25.8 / 26.7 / 26.3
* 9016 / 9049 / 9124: 0.0384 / 25.3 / 27.3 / 26.5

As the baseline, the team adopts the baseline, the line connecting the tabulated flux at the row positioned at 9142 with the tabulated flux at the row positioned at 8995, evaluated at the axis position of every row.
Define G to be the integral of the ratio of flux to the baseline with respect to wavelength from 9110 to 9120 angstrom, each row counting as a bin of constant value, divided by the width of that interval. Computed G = 0.963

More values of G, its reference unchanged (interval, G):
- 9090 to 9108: 0.966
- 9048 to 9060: 0.981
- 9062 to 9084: 0.969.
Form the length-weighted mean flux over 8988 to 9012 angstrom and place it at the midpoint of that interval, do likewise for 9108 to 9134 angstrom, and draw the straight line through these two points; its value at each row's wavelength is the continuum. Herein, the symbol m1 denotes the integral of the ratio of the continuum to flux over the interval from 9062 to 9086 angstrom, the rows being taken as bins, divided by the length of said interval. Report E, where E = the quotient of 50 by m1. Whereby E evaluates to 49.8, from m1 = 1.00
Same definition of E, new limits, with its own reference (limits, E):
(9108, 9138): 50.0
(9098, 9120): 49.7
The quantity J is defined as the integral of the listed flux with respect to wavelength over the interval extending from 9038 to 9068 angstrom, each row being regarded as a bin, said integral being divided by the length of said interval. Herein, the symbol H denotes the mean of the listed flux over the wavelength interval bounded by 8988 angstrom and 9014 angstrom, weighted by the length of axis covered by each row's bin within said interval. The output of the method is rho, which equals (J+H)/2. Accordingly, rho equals 26.9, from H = 27.03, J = 26.9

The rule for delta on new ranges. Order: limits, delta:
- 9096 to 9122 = 6.52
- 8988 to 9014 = 6.55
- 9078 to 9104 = 6.53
